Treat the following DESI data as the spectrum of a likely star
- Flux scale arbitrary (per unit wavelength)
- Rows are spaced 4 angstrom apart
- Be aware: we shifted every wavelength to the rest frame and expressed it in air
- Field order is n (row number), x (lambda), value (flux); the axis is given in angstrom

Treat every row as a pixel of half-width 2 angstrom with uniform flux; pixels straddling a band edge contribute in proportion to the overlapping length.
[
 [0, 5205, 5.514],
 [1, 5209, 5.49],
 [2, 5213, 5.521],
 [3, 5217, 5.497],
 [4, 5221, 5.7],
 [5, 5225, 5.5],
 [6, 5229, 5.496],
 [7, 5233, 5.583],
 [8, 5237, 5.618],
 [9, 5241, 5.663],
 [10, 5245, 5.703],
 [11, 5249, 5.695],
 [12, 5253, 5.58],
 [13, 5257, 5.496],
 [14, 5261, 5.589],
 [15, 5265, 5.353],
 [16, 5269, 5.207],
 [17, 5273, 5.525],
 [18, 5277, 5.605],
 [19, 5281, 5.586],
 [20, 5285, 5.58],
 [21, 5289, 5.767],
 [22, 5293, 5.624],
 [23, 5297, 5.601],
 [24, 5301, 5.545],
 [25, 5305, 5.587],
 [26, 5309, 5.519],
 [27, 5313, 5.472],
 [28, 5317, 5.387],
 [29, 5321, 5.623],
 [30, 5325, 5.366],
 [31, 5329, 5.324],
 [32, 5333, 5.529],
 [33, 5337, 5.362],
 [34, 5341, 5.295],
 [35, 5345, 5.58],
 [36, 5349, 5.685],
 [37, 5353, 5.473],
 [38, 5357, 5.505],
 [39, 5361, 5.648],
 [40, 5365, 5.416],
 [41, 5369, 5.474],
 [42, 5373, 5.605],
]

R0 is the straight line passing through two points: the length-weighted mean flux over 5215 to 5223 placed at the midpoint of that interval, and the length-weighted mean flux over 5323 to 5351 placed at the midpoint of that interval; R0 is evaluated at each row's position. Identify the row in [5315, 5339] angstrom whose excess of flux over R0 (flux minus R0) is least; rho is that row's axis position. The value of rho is 5329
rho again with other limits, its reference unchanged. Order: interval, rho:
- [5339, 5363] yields 5341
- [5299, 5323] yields 5317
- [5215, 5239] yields 5217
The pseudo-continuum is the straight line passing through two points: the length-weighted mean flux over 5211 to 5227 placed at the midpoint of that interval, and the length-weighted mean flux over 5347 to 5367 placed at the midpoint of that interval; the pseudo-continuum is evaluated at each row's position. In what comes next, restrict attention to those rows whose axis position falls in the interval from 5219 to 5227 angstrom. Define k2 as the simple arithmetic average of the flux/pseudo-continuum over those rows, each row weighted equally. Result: 1.01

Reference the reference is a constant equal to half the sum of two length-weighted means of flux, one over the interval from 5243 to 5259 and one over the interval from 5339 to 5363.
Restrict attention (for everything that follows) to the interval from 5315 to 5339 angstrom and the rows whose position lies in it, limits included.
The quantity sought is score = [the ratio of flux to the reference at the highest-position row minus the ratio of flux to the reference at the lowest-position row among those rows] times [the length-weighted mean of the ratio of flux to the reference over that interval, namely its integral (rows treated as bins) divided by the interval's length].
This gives -0.004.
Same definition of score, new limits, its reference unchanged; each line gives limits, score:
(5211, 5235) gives 0.011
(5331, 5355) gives -0.010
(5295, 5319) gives -0.038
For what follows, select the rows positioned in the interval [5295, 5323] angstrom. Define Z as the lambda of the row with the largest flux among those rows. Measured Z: 5321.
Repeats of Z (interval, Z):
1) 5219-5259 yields 5245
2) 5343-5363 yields 5349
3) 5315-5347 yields 5321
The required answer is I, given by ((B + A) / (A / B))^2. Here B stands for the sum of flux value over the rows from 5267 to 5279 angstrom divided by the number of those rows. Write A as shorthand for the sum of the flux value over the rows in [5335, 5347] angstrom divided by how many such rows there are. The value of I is 119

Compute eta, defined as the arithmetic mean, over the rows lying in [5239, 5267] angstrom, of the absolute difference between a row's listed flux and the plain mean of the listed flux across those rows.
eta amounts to 0.091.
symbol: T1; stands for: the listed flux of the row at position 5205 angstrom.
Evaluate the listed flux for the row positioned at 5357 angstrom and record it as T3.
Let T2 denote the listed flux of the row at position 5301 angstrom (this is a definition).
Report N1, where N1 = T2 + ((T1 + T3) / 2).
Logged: 11.1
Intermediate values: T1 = 5.514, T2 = 5.545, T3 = 5.505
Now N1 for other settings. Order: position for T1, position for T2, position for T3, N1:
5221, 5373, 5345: 11.2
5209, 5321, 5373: 11.2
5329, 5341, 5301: 10.7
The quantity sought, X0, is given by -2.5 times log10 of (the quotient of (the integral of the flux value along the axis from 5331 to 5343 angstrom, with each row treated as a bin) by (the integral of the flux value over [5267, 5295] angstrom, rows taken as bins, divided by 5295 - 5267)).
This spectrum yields -2.67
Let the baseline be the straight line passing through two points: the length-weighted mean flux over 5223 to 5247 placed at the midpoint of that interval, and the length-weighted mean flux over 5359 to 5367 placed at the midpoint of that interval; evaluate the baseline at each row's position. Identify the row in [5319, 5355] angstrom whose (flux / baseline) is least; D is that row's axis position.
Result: 5341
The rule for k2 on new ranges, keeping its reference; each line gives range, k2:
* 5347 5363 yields 1.01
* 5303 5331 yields 0.99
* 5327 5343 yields 0.97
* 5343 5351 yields 1.02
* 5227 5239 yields 1.00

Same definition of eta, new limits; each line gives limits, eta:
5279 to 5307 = 0.047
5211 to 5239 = 0.064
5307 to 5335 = 0.087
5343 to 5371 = 0.084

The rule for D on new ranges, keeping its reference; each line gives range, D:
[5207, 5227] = 5209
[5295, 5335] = 5329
